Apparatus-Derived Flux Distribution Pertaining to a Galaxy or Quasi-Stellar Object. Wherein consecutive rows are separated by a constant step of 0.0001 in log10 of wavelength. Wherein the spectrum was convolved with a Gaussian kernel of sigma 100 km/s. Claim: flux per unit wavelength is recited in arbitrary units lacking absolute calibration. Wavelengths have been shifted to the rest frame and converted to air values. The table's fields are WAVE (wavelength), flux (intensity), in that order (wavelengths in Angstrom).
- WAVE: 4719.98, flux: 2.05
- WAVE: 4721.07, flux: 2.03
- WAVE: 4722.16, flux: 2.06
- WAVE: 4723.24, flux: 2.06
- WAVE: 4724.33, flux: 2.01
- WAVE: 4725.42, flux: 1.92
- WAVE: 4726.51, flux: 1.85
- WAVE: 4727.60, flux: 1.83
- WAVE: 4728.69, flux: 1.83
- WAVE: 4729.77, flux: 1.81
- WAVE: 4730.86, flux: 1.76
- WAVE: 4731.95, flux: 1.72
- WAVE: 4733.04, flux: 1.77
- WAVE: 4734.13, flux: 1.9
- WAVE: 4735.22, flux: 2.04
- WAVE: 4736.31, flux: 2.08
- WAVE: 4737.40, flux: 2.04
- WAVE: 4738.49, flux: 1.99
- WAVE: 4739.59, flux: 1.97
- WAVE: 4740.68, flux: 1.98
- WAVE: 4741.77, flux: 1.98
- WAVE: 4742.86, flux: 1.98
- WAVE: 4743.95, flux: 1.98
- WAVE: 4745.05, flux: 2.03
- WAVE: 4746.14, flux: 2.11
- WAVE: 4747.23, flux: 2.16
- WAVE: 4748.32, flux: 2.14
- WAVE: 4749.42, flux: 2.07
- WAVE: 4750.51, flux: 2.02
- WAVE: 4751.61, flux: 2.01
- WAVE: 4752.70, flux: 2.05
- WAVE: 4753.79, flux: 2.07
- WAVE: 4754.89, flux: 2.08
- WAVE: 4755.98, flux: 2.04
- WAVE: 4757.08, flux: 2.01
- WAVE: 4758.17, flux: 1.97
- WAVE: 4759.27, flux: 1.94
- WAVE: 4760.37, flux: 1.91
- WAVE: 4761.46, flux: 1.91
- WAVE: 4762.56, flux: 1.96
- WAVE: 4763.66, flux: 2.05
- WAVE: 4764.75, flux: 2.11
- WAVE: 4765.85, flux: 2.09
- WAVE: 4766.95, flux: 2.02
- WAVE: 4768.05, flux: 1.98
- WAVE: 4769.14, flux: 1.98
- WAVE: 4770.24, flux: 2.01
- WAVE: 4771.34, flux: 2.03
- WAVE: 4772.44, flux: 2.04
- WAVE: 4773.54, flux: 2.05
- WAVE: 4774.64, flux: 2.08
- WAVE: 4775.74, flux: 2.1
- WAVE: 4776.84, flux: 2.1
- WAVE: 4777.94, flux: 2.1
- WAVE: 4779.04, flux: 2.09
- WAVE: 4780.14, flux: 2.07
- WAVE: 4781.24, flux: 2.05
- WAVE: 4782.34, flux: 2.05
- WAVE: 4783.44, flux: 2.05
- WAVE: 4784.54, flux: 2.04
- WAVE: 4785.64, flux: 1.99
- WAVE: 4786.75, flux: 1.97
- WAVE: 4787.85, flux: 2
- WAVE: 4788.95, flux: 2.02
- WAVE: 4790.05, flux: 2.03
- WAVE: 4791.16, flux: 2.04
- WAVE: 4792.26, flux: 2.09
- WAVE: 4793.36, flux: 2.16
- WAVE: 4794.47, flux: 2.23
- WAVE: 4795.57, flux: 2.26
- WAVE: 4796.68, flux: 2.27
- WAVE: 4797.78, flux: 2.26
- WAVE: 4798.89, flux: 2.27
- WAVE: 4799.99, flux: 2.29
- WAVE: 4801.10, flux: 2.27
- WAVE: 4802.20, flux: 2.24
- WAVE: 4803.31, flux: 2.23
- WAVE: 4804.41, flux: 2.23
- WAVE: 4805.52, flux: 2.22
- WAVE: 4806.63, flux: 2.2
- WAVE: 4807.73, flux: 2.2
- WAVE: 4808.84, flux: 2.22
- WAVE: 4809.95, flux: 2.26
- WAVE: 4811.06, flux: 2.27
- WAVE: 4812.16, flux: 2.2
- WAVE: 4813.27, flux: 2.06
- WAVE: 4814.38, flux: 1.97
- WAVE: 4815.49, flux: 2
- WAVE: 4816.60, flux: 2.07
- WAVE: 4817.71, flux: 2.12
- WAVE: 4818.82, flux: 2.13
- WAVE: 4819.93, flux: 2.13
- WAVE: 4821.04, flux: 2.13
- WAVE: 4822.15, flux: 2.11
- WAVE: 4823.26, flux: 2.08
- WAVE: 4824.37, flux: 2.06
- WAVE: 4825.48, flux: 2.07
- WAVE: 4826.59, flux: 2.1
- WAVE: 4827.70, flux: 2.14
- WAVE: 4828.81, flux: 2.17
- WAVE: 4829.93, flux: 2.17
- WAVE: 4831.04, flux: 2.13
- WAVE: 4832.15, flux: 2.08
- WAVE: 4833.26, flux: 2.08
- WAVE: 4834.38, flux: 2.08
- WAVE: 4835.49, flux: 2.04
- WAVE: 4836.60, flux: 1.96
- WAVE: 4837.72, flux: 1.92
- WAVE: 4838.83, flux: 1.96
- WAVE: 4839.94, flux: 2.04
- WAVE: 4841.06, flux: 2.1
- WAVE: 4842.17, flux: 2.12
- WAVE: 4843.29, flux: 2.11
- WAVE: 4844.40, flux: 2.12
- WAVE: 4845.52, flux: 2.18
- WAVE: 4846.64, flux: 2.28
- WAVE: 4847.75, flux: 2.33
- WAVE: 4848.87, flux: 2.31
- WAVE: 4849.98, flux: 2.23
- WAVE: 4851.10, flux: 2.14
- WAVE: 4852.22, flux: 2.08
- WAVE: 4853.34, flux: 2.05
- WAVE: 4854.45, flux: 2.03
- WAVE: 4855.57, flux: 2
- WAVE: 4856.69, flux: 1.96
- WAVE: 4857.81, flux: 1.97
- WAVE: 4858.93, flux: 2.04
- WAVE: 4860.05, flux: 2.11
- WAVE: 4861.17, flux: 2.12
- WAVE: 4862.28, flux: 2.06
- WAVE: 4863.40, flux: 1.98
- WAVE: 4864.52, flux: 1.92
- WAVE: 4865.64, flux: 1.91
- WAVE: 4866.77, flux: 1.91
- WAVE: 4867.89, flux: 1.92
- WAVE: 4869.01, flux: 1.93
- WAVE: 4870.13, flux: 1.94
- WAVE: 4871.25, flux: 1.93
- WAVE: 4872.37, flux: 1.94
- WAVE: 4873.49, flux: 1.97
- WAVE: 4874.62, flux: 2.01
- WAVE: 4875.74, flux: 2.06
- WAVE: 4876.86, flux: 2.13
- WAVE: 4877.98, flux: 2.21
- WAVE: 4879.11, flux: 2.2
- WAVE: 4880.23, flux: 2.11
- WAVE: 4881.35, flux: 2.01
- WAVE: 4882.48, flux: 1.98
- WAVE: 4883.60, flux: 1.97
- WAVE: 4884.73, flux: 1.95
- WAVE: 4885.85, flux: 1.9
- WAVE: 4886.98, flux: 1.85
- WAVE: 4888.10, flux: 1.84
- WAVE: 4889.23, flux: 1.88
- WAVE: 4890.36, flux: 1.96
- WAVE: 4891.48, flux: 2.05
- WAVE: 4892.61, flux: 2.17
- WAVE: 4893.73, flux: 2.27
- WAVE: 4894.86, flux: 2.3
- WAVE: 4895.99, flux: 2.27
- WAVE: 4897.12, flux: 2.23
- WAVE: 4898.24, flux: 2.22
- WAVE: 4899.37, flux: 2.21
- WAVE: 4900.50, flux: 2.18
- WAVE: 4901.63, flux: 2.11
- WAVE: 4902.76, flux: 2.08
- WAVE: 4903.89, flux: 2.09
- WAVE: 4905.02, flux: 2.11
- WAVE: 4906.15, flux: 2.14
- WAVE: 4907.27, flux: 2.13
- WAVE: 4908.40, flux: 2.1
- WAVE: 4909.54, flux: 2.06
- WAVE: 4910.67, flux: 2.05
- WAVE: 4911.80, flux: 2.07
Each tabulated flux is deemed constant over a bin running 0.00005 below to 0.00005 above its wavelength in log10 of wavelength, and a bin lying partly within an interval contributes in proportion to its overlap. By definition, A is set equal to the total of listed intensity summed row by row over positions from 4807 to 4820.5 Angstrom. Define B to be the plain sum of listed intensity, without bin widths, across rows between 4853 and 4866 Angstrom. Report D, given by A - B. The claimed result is 1.5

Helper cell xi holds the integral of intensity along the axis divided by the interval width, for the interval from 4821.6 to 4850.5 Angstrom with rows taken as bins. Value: 2.11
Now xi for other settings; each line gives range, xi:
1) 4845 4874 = 2.05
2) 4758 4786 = 2.03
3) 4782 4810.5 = 2.16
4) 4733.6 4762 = 2.02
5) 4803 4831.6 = 2.14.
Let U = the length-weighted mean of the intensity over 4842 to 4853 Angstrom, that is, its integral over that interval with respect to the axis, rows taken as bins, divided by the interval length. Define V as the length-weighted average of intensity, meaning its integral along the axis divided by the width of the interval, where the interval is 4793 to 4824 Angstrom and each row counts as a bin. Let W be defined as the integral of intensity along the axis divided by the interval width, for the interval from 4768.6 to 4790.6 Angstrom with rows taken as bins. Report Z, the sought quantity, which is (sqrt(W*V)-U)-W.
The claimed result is -2.12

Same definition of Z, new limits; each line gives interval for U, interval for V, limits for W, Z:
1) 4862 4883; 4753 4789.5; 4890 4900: -2.09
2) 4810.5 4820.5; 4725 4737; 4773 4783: -2.21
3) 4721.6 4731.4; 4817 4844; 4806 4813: -1.97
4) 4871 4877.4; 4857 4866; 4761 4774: -2.01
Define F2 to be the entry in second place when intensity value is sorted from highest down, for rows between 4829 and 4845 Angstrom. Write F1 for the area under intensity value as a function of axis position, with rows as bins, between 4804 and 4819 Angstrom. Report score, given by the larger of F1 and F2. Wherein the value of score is 32.3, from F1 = 32.3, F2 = 2.13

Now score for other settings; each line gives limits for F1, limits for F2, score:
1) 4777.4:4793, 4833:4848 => 31.9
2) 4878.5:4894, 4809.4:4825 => 31.1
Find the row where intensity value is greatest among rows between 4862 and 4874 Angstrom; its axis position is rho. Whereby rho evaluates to 4862.28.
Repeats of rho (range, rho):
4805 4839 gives 4811.06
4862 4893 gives 4877.98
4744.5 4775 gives 4747.23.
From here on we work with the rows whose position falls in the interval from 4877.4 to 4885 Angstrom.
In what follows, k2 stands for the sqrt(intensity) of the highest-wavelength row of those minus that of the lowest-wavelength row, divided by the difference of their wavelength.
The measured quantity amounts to -0.013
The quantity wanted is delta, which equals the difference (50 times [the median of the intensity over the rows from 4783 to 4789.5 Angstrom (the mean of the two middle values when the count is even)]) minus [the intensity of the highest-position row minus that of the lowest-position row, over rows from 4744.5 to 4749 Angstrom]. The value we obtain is 100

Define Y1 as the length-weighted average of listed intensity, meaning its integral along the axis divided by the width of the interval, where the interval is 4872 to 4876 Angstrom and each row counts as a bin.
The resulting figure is 1.99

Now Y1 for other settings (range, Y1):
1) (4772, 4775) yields 2.05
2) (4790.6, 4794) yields 2.10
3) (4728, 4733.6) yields 1.78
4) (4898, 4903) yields 2.16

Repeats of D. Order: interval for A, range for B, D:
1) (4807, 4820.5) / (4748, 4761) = 1.3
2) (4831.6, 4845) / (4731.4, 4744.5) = 1.2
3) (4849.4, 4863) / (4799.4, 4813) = -2.0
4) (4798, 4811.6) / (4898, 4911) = 1.4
